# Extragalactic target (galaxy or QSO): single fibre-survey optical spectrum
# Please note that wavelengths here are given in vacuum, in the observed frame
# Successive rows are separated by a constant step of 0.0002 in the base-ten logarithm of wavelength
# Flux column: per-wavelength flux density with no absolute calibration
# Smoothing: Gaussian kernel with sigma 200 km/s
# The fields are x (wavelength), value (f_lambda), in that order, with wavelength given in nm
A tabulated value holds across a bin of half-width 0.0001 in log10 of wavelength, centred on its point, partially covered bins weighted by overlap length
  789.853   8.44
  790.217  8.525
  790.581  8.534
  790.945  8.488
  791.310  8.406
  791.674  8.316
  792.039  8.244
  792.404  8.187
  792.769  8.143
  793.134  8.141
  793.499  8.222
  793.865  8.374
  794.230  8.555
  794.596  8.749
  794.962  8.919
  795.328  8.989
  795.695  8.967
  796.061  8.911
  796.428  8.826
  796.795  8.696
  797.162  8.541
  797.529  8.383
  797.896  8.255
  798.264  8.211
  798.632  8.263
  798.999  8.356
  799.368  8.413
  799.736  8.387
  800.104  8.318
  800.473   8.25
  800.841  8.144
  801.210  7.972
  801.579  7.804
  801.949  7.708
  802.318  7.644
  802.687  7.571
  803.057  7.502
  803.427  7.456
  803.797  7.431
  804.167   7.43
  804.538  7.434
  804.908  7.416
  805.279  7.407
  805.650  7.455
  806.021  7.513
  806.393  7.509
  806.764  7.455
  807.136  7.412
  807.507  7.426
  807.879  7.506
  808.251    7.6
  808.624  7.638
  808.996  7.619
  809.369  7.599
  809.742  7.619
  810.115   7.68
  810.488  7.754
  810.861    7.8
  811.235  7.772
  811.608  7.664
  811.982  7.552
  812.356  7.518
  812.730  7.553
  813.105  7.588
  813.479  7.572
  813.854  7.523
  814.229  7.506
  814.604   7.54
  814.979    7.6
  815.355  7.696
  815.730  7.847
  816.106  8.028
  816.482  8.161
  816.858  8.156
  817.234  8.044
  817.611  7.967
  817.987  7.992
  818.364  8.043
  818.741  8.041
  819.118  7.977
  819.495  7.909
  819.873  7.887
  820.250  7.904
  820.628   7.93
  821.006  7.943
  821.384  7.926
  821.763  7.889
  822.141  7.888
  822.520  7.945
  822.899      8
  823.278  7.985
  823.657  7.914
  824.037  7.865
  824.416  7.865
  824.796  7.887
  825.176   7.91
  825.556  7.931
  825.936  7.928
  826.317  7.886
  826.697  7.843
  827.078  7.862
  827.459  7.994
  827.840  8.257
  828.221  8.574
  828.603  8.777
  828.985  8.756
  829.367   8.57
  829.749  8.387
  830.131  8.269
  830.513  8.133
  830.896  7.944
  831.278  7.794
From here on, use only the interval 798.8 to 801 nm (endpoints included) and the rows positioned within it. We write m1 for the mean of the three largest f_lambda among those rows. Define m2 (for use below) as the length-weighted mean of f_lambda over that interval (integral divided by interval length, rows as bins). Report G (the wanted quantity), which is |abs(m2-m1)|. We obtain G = 0.07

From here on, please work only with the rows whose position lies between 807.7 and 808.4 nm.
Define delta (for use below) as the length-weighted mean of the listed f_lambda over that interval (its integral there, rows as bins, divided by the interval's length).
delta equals 7.55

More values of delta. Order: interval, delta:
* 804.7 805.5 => 7.42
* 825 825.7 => 7.92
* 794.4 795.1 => 8.82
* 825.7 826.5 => 7.91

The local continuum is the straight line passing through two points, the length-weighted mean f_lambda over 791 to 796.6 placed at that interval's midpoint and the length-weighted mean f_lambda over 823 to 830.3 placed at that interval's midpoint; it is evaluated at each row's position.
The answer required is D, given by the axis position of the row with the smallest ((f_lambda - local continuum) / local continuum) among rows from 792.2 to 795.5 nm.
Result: 792.769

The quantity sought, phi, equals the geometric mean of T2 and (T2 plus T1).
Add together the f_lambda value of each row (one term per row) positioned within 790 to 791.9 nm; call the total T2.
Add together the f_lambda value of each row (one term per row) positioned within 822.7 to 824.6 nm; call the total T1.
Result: 58.8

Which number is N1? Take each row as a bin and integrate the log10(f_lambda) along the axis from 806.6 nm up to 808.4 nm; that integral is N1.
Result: 1.6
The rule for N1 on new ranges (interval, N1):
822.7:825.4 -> 2.4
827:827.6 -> 0.5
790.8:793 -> 2.0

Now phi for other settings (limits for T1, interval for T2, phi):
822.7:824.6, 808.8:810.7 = 54.6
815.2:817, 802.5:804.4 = 53.8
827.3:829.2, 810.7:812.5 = 55.6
